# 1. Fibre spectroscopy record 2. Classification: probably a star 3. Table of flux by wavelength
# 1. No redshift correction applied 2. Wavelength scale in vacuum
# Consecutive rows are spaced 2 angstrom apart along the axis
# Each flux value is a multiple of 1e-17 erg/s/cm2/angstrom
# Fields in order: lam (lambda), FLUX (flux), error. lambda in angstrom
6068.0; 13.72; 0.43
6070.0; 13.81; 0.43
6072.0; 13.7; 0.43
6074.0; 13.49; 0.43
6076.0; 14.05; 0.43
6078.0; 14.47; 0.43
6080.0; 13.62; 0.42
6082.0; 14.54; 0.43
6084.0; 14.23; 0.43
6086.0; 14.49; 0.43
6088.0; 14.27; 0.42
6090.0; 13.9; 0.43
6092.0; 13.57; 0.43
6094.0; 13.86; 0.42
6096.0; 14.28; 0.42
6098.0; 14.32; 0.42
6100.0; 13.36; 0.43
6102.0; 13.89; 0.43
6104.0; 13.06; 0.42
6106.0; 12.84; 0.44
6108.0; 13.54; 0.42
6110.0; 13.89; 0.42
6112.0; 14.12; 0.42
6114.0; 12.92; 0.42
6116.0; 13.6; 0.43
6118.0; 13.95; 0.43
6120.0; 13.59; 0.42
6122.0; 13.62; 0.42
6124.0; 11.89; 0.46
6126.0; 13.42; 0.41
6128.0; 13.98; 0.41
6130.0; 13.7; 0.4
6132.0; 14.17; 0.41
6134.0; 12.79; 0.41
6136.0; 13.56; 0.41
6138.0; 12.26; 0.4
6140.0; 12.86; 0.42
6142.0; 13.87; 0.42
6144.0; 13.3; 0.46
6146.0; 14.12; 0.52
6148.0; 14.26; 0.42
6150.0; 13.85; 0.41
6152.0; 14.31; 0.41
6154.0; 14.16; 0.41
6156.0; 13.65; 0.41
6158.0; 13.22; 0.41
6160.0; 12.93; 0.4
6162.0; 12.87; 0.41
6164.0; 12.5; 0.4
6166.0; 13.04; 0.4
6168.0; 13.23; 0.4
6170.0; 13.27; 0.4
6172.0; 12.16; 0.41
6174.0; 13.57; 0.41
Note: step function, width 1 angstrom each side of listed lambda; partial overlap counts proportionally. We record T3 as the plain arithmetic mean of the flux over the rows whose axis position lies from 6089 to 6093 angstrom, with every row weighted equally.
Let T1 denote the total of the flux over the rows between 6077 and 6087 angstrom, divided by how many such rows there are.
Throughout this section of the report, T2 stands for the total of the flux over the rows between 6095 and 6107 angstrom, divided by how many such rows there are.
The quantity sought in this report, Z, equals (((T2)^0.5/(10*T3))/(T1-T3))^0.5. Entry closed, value 0.224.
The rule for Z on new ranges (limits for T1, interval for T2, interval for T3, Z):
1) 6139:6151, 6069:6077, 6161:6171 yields 0.198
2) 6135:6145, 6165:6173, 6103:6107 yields 0.355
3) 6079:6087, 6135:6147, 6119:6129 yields 0.173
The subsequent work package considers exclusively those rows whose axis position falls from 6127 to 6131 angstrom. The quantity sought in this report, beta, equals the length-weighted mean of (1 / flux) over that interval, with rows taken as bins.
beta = 0.0723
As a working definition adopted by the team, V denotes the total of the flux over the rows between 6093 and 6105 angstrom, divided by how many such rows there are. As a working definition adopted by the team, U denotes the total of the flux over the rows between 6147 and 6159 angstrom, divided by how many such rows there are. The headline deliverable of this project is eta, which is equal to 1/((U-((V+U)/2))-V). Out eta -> -0.0728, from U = 13.9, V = 13.8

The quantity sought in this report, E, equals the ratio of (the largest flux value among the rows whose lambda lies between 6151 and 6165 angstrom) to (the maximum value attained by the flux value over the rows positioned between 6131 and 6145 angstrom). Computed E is 1.01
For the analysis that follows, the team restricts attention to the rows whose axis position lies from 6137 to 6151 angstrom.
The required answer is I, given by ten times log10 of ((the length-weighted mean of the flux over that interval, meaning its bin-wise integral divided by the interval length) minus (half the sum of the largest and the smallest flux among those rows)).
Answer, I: -6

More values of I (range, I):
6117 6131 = -3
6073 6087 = -10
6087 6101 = -10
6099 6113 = -13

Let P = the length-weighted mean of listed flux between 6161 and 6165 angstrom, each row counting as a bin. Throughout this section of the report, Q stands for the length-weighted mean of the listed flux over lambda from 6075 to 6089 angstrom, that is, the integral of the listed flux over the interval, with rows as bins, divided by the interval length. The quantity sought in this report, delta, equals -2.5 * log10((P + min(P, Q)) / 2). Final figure -2.76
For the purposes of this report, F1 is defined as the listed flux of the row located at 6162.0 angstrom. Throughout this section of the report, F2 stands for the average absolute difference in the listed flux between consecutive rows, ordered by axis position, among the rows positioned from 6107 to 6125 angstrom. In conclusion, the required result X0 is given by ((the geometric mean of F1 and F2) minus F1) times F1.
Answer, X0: -129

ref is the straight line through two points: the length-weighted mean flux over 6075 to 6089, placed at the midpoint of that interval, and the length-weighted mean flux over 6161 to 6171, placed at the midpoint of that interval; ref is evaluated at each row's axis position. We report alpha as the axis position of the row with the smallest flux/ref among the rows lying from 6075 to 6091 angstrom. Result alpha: 6080.0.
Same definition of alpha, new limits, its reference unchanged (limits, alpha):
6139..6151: 6140.0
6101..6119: 6106.0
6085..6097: 6092.0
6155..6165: 6164.0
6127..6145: 6138.0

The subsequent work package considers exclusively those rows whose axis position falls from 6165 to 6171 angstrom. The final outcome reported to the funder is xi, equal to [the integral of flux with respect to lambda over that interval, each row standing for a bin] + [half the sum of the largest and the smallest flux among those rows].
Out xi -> 92.2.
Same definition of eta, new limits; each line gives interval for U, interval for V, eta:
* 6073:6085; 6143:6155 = -0.0716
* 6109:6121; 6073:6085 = -0.0701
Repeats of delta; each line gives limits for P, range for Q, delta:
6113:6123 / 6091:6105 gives -2.83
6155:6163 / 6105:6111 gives -2.80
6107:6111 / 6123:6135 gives -2.83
